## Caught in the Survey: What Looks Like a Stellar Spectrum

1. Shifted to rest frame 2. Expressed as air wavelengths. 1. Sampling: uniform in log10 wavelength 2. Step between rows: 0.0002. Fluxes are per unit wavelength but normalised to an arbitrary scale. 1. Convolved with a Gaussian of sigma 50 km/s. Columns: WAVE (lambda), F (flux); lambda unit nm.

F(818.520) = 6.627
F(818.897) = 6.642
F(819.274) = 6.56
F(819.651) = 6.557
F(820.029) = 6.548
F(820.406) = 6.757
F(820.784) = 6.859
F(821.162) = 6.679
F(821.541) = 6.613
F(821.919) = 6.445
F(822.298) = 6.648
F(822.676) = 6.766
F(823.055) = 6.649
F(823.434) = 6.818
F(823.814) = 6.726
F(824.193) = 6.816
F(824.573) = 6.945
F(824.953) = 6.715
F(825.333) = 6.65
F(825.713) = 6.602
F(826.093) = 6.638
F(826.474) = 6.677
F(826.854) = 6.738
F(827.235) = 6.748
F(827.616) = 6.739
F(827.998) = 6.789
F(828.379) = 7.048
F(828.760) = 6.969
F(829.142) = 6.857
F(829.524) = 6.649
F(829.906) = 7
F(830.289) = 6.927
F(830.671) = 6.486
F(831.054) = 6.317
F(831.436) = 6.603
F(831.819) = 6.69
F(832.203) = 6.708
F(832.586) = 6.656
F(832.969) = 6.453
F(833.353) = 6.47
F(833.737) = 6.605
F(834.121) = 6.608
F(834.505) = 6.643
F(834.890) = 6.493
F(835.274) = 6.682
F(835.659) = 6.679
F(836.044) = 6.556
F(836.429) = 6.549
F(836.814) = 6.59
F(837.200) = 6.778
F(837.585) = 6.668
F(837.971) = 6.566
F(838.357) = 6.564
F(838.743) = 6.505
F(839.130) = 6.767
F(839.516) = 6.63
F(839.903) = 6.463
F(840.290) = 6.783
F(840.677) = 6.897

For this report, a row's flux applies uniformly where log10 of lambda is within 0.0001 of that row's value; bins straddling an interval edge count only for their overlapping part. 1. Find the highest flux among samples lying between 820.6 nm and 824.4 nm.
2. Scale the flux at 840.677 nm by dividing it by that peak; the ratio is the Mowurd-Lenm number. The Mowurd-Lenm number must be 1.01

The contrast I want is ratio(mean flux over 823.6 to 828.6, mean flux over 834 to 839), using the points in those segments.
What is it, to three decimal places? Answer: 1.023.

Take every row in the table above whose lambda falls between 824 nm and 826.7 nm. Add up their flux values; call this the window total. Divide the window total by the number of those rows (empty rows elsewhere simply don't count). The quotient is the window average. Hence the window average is 6.72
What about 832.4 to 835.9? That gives 6.59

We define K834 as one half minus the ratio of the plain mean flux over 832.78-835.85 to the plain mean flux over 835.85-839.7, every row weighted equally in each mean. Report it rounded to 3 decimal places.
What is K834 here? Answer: -0.494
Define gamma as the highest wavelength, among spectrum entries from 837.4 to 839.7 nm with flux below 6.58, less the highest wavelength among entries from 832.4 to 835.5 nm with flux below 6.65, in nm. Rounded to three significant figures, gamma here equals 3.85 nm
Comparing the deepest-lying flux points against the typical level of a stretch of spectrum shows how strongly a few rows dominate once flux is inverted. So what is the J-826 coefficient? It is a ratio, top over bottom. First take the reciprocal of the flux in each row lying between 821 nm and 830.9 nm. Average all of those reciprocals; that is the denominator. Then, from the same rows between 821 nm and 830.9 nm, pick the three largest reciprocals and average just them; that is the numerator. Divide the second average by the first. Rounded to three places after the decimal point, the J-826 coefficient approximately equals 1.035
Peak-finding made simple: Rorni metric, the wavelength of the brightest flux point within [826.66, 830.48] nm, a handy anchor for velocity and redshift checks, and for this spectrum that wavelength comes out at 828.379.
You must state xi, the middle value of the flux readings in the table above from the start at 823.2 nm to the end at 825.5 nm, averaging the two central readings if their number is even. 6.77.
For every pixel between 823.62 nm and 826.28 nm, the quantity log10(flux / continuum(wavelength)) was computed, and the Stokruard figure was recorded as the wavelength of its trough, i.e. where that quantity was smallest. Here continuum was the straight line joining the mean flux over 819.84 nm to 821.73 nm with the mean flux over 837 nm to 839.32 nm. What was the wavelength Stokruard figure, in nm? 825.713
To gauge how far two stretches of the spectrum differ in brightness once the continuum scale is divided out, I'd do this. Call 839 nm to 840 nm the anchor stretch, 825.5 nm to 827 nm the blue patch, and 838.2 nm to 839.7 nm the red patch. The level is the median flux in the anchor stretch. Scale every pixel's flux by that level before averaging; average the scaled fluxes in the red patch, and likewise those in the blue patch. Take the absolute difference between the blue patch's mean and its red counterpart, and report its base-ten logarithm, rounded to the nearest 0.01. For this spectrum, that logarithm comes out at -2.15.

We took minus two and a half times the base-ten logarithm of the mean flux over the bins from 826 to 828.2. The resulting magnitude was -2.07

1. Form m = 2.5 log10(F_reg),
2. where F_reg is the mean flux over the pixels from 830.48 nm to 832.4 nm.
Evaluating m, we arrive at 2.04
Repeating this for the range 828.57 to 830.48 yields 2.09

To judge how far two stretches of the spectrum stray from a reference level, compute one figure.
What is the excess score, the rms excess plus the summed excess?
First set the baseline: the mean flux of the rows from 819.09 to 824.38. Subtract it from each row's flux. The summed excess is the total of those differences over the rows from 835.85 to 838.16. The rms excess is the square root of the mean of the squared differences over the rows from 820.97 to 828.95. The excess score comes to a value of -0.2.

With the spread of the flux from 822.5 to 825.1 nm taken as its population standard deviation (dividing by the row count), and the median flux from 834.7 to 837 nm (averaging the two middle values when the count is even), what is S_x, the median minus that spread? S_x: 6.48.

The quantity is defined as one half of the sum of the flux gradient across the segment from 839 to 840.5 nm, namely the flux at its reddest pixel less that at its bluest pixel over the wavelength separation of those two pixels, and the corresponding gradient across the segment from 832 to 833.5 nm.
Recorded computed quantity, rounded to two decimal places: -0.10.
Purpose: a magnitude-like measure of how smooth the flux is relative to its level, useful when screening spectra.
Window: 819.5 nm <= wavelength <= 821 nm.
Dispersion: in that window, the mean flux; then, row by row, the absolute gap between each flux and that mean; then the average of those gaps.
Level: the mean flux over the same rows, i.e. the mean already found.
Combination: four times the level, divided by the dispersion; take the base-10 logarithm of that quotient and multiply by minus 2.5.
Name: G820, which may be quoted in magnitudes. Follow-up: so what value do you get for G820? -5.8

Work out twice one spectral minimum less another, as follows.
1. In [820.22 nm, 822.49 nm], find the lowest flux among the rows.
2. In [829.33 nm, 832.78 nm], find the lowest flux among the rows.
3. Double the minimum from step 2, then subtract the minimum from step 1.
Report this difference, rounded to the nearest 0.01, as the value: 6.19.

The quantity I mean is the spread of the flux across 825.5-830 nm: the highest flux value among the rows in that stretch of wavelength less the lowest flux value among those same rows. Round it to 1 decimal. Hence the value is 0.4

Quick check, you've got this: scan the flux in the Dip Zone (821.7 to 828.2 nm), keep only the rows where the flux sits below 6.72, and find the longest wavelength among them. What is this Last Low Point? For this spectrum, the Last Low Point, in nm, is 826.474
